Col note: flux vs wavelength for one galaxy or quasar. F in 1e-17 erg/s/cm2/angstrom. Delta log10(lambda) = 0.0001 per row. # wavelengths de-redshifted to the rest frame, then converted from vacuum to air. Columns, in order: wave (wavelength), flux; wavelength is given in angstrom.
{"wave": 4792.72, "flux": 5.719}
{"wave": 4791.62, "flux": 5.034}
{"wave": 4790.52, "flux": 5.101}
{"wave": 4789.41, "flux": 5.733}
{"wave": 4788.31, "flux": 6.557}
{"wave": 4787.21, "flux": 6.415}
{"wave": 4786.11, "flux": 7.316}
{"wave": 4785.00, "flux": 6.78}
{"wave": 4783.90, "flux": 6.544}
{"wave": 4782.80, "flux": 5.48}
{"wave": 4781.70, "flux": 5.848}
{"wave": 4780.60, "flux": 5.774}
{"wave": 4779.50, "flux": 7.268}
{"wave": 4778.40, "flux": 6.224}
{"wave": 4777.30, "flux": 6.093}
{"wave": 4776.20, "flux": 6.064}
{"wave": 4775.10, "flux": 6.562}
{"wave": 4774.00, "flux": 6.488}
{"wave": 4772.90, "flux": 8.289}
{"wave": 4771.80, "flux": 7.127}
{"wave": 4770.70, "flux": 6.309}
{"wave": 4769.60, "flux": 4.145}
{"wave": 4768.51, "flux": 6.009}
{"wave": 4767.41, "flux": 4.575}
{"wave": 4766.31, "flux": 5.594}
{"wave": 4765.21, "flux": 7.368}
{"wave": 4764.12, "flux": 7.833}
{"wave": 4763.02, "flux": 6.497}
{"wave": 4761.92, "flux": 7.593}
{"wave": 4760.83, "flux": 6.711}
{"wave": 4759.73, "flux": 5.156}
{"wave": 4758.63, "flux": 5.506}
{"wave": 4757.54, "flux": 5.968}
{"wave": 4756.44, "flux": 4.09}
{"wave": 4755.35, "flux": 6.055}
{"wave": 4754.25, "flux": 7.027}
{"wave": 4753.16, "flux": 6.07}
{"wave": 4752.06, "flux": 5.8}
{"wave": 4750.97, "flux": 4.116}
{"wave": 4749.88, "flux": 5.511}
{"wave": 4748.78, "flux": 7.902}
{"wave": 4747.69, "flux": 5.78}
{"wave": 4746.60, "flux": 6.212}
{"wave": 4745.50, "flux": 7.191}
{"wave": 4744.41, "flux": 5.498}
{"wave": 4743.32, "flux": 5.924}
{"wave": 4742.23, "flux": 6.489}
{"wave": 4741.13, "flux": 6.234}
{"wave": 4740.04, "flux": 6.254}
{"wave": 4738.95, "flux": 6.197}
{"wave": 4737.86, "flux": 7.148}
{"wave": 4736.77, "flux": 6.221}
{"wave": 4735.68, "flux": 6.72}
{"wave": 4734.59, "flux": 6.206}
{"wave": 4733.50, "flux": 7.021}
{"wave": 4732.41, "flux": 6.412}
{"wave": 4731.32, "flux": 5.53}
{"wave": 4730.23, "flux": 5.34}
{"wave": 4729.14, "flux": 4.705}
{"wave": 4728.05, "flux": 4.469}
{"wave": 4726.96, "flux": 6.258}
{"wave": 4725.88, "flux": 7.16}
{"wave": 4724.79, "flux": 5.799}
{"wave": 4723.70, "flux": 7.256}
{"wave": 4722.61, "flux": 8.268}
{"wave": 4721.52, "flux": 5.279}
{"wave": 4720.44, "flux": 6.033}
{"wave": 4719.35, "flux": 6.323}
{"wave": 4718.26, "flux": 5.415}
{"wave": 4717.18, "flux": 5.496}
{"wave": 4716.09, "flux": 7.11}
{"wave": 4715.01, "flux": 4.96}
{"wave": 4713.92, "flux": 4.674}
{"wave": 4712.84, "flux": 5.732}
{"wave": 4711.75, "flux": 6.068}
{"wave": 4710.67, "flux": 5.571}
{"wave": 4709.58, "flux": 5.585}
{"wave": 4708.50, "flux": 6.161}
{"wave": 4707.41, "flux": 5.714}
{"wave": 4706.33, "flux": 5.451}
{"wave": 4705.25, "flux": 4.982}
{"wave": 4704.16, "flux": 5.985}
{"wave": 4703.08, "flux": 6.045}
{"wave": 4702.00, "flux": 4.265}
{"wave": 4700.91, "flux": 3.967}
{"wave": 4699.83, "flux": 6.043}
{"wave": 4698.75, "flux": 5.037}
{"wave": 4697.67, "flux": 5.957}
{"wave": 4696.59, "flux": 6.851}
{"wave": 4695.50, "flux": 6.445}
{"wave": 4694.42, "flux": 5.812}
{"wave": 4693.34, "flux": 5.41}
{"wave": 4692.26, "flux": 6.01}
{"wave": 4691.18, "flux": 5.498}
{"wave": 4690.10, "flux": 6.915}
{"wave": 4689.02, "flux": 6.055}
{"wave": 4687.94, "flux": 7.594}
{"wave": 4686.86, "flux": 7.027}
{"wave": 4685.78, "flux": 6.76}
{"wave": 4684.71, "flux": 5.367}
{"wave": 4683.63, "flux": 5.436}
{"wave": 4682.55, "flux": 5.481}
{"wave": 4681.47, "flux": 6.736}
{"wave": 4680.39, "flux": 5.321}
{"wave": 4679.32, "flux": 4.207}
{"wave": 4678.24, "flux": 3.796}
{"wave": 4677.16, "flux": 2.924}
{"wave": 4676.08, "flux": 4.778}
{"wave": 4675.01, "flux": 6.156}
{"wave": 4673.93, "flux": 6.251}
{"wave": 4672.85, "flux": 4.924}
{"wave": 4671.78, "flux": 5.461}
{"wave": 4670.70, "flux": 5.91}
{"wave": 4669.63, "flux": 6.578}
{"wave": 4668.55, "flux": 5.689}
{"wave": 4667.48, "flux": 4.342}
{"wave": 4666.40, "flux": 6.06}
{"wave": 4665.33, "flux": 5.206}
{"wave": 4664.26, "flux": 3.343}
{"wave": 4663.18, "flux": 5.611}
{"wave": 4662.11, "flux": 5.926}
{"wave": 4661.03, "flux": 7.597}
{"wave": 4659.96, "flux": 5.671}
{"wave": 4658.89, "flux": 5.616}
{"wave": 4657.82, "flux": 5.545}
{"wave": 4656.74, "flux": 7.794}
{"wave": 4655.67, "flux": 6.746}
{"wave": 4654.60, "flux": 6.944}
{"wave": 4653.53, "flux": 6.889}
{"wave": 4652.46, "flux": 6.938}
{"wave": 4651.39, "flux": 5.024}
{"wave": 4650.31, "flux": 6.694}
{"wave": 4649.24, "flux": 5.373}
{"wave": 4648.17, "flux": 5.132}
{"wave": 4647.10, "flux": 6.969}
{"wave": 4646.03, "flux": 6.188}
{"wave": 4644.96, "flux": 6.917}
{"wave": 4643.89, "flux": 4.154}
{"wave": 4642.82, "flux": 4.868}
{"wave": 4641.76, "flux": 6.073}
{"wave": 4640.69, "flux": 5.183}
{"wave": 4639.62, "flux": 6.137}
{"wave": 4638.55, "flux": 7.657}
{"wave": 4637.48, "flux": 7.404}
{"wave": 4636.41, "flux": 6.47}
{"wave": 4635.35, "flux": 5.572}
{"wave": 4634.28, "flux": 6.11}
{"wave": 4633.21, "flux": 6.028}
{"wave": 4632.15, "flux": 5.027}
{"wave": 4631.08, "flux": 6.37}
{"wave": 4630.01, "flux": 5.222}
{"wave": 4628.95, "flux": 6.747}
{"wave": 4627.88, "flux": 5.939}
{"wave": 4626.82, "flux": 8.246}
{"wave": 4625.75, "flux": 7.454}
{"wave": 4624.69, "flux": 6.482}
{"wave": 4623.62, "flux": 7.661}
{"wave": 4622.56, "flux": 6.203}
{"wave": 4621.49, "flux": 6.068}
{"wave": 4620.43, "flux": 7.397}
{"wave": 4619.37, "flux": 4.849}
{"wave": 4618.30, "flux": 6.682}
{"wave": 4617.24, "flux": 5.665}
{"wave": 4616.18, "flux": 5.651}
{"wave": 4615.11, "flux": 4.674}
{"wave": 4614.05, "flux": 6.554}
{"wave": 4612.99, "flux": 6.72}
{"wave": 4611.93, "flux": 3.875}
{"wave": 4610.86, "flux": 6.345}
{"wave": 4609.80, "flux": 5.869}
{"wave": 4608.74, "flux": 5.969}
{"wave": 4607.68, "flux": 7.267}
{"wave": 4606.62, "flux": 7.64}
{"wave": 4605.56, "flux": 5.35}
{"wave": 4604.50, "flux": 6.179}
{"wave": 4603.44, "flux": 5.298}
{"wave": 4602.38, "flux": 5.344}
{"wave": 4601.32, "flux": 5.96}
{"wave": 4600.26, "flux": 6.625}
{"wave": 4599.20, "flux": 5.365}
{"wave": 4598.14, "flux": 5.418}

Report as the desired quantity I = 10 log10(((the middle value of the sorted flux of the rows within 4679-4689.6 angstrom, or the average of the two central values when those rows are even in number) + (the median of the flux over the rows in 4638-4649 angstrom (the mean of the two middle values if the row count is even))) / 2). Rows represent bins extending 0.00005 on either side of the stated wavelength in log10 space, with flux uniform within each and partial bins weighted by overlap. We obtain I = 7.74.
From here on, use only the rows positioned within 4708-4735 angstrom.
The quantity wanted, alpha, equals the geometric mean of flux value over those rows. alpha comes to 5.9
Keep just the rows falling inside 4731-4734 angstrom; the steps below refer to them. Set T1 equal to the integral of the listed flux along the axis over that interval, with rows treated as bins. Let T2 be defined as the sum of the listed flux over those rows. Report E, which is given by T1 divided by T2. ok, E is 1.01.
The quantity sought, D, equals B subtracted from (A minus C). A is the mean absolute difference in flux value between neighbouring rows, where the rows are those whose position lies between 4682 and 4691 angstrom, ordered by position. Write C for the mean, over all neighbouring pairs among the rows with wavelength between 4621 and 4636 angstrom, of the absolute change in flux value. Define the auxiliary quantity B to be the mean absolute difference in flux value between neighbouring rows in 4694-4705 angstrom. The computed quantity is -1.2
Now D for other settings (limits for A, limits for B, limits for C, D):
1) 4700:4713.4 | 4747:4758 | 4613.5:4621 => -2.4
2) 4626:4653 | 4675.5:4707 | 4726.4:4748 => -0.4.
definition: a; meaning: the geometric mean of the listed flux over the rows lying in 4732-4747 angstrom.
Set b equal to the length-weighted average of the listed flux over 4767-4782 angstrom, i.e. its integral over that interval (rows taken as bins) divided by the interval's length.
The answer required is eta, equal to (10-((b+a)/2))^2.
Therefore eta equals 13.6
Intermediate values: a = 6.4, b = 6.22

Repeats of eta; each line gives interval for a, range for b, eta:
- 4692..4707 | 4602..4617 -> 18.3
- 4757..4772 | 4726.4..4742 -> 15.5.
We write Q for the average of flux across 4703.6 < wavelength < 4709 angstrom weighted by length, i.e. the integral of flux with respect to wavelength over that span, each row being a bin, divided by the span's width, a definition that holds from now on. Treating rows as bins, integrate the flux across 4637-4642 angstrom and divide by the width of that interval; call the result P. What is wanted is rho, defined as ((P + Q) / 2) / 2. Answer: 3.04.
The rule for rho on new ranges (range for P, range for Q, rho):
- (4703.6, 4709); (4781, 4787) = 3.01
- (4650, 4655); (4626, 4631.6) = 3.26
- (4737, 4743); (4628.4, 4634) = 3.08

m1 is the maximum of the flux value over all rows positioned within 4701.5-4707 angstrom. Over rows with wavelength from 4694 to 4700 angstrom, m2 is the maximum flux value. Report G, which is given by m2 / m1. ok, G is 1.13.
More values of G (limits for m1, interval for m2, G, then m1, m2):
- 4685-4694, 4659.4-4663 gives 1.00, 7.594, 7.597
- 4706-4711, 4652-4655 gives 1.13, 6.161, 6.944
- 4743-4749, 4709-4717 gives 0.90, 7.902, 7.11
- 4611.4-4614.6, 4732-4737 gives 1.04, 6.72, 7.021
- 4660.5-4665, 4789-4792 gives 0.75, 7.597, 5.733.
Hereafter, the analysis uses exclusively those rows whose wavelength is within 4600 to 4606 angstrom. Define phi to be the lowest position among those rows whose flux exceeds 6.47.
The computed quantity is 4600.26 angstrom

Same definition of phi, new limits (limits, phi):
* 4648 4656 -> 4650.31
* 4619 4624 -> 4620.43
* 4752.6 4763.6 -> 4754.25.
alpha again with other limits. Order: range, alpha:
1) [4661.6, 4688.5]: 5.3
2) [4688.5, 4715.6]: 5.6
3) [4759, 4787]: 6.3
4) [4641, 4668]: 5.8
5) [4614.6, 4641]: 6.2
